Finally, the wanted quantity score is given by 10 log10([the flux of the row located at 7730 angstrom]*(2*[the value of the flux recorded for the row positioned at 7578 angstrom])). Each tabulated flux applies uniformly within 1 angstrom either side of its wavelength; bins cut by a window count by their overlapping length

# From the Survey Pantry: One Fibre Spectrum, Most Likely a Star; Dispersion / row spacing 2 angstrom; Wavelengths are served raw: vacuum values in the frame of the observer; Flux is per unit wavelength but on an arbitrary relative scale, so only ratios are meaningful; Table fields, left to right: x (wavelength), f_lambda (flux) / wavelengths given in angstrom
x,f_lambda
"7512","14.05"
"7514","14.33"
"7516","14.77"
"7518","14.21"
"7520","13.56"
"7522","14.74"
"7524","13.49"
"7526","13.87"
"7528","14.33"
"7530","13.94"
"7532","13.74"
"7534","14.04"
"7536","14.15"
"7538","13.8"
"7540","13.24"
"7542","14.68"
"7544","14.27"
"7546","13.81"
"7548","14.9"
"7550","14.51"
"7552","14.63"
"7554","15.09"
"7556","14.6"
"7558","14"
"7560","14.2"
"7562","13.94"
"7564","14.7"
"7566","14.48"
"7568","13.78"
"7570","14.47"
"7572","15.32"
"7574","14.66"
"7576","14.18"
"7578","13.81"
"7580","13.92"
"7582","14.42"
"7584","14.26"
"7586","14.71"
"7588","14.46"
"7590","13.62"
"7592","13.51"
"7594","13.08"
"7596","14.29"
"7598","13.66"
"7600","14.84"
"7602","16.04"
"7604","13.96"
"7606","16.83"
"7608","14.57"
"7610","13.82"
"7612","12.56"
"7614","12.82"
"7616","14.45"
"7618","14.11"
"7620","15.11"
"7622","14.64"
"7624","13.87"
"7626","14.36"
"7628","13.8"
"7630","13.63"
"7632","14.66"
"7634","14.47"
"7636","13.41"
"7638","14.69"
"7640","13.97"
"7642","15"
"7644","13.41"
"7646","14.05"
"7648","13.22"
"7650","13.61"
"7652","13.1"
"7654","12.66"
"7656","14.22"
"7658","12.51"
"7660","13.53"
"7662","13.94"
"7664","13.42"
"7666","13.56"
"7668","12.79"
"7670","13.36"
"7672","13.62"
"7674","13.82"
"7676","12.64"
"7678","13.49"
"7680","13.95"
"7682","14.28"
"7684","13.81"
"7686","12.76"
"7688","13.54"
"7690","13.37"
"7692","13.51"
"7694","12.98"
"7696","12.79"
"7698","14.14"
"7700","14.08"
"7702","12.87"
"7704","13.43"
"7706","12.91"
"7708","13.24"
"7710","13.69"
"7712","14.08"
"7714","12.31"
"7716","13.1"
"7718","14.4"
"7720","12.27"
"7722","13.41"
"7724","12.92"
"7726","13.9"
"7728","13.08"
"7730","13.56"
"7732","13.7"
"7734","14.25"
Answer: 25.7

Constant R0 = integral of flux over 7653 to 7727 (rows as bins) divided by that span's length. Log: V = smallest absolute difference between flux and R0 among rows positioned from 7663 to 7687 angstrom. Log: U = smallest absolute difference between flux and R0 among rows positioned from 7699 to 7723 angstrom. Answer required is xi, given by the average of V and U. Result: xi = 0.025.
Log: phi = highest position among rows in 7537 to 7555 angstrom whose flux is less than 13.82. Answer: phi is 7546 angstrom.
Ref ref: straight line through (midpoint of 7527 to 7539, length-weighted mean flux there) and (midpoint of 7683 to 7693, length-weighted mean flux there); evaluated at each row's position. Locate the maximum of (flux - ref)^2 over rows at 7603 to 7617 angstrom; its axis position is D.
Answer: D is 7606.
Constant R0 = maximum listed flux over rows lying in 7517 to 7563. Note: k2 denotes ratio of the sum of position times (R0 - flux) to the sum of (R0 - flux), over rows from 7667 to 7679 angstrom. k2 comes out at 7672.9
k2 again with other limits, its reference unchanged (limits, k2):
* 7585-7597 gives 7591.9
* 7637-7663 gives 7651.9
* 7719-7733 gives 7725.3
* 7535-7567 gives 7549.2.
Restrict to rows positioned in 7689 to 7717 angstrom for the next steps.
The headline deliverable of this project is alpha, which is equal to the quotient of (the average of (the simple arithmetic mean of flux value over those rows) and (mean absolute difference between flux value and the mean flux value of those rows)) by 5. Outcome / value 1.376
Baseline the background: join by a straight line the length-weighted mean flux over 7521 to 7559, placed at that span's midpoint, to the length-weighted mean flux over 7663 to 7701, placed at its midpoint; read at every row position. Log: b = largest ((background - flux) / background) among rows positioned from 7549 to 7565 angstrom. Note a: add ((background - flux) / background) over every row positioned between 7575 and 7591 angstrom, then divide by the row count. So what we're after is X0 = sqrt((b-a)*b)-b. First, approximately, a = -0.01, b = 0.011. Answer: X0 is 0.005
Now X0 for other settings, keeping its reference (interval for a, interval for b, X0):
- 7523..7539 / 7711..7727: -0.013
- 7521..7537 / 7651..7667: -0.008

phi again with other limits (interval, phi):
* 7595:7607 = 7598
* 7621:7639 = 7636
